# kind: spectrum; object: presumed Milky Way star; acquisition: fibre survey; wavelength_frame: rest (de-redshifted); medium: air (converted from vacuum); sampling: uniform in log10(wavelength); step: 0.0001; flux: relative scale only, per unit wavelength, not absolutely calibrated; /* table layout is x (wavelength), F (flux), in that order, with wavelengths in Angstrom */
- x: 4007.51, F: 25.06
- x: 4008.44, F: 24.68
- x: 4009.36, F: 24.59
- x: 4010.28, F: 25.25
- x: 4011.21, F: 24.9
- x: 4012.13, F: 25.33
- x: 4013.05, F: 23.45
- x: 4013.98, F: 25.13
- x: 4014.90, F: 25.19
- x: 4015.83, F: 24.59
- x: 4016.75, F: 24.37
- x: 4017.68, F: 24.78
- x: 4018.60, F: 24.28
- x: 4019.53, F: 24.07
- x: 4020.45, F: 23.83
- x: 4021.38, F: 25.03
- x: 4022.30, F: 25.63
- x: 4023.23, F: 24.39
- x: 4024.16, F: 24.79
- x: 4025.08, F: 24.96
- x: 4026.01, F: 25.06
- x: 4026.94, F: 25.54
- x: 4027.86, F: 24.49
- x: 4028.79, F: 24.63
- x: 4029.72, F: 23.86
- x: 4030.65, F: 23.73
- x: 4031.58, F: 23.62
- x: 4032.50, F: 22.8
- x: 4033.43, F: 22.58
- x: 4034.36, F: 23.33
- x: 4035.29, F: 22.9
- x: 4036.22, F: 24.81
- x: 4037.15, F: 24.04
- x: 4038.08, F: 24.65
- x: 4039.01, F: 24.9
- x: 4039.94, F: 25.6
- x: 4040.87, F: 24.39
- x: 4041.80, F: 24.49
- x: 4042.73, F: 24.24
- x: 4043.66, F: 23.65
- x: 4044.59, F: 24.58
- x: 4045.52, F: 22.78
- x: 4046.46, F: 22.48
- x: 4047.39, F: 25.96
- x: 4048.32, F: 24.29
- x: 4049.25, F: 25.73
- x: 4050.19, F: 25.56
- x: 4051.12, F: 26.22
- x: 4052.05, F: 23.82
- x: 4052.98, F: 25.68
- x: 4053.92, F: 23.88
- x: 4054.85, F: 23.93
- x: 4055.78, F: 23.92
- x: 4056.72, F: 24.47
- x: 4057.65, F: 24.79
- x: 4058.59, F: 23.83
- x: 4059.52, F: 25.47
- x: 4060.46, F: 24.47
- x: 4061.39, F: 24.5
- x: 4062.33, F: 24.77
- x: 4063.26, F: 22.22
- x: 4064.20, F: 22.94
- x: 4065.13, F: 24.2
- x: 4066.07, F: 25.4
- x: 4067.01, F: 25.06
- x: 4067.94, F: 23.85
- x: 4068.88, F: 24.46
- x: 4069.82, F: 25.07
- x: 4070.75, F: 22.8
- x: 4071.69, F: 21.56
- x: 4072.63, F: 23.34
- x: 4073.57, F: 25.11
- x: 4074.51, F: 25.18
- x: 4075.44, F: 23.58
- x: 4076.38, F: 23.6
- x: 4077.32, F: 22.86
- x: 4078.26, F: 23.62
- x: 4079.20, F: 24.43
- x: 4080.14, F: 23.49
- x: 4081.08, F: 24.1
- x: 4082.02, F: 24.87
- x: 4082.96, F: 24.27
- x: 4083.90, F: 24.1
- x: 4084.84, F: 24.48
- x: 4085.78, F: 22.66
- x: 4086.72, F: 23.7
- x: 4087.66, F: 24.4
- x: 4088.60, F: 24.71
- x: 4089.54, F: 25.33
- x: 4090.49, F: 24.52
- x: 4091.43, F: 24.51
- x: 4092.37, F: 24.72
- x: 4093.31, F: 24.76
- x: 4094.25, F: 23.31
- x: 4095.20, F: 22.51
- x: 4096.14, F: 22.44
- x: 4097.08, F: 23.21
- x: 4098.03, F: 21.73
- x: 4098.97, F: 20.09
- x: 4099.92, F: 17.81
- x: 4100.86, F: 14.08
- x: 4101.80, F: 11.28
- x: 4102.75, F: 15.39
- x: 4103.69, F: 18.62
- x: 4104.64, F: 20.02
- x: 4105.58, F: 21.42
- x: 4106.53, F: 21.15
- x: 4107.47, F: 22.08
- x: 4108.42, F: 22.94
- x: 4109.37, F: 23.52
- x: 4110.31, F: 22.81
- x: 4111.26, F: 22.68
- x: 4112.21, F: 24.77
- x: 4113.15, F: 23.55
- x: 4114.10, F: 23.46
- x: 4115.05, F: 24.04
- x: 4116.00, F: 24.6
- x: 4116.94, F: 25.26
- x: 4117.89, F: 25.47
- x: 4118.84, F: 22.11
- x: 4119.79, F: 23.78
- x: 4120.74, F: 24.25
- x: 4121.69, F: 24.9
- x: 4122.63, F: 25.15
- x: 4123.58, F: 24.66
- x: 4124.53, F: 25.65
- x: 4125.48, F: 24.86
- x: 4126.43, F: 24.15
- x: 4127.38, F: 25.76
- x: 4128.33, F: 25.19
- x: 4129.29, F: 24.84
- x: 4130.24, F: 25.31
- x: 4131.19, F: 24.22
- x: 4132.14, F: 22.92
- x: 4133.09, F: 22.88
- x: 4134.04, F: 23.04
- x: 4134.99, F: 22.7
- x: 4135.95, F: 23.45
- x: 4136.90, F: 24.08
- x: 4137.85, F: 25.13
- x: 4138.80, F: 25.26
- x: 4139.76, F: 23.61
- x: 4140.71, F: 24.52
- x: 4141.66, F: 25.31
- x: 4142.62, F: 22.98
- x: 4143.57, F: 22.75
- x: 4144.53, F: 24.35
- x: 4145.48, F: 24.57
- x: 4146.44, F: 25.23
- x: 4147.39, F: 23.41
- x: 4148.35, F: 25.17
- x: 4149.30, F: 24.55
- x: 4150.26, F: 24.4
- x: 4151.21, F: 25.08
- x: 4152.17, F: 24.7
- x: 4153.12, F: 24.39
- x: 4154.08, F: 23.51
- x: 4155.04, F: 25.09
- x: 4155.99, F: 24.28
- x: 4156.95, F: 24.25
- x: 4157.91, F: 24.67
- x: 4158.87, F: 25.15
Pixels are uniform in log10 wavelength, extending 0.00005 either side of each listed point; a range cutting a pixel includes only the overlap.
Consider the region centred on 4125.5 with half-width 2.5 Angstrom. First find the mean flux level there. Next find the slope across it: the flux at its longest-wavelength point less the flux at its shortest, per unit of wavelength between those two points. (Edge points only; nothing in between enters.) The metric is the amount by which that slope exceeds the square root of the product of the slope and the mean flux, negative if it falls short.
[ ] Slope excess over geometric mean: -2.40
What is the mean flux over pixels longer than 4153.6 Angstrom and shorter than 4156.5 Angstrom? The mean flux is 24.3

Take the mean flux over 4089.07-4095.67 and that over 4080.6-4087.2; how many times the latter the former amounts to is 1.01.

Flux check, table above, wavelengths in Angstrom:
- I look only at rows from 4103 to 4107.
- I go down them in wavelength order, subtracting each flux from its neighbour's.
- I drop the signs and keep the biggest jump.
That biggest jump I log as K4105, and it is 1.4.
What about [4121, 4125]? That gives 1.0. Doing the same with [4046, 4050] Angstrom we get 3.5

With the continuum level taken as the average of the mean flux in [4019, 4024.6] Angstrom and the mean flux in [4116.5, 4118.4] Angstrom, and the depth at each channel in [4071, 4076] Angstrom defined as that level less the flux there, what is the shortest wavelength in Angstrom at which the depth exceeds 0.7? 4071.69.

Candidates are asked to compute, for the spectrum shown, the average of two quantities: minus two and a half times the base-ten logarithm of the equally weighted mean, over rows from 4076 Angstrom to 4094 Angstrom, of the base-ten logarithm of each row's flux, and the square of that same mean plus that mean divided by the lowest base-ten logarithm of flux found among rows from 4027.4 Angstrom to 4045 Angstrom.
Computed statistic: 1.291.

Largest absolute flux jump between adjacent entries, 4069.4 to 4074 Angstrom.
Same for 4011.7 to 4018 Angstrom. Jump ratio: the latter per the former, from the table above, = 0.83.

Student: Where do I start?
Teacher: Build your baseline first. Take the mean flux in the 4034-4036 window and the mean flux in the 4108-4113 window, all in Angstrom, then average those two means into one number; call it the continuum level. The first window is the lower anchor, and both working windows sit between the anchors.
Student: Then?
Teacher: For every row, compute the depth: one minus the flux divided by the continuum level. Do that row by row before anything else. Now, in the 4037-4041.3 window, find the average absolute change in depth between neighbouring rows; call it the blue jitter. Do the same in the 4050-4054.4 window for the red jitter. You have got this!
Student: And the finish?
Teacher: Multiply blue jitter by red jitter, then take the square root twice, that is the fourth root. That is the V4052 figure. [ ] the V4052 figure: 0.215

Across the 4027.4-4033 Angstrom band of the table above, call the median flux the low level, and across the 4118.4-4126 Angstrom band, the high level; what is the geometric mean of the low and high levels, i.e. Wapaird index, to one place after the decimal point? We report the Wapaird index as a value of 24.3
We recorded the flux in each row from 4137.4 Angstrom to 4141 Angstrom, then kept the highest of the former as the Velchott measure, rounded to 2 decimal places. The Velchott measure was 25.26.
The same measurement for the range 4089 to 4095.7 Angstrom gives 25.33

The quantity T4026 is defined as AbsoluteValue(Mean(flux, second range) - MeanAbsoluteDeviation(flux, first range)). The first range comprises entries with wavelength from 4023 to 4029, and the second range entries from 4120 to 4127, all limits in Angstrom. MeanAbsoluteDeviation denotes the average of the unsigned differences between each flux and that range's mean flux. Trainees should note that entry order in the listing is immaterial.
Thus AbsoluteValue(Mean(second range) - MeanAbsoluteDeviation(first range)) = 24.5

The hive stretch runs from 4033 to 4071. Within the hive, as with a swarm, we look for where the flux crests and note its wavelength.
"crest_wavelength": 4051.12 Angstrom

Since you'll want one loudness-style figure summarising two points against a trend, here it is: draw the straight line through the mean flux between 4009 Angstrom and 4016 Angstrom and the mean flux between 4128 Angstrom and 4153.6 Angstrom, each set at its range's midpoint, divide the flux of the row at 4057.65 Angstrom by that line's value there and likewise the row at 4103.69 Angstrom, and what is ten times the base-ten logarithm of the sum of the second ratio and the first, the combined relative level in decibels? 2.48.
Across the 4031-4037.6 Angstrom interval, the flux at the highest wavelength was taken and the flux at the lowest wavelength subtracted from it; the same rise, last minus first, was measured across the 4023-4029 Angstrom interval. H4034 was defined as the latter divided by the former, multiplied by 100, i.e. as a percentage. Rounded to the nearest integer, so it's 57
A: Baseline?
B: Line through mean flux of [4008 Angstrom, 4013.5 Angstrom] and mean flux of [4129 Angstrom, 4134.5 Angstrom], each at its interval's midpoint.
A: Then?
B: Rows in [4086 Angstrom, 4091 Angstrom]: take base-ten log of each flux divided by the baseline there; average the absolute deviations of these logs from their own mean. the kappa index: 0.0070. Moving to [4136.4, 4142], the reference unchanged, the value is 0.0103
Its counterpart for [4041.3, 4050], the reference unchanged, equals 0.0154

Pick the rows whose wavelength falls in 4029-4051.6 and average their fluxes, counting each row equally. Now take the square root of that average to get 4.92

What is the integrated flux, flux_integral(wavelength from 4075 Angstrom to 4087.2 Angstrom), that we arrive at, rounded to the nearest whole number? 291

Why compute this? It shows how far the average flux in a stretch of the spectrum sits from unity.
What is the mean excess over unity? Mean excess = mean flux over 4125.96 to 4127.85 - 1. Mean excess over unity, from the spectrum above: 24.0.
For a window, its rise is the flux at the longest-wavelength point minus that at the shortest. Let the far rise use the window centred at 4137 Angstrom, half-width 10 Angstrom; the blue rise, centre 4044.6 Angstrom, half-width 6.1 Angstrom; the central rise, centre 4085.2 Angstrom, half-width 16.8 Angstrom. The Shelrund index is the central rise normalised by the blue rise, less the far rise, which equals -19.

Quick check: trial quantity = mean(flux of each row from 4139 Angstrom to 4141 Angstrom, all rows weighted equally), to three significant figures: 24.1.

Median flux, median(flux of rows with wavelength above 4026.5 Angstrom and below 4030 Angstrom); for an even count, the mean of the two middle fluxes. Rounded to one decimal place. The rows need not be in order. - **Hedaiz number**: 24.6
